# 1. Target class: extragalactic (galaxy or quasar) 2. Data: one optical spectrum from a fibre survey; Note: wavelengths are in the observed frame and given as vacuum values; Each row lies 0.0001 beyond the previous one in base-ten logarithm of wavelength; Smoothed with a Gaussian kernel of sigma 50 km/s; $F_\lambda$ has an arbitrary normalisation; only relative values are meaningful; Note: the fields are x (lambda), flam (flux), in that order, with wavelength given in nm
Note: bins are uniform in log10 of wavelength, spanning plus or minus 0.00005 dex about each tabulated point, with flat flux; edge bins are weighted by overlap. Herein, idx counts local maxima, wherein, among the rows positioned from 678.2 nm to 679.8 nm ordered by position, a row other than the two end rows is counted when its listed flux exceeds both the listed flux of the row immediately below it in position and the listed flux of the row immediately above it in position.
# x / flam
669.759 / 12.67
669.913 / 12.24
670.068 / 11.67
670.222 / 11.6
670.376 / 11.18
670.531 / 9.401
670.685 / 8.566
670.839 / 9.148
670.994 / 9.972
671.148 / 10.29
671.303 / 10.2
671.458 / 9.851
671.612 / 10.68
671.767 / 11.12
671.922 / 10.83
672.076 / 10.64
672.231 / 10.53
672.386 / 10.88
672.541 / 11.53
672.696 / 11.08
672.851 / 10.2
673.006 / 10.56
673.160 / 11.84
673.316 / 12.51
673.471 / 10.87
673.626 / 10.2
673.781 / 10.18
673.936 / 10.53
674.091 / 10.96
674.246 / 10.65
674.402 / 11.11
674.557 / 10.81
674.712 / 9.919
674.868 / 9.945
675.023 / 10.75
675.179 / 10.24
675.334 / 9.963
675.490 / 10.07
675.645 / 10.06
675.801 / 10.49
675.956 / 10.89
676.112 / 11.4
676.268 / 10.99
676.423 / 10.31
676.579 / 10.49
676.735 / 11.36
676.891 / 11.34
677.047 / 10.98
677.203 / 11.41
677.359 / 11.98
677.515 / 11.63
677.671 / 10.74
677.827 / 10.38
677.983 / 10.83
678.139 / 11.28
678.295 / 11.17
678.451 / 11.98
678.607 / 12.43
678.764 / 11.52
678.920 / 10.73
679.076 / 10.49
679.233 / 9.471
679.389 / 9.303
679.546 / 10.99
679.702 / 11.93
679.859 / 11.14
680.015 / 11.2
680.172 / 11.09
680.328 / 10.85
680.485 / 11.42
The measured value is 1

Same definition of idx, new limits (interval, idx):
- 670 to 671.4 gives 1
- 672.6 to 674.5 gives 2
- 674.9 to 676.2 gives 1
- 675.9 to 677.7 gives 3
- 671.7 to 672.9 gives 1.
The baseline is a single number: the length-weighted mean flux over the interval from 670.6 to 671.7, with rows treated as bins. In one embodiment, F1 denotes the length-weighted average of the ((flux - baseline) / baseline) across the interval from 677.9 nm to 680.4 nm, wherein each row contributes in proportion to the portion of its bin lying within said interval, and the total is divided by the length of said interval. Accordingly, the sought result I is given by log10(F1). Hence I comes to -0.91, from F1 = 0.122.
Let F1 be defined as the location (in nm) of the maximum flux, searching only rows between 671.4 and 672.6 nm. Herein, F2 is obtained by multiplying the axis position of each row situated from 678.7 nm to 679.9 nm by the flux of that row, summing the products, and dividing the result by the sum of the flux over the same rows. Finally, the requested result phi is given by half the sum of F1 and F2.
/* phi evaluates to 675.93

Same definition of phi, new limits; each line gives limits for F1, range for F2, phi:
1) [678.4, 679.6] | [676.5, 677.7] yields 677.87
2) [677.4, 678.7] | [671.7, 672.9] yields 675.46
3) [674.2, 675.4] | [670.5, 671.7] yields 672.75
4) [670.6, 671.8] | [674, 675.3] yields 673.20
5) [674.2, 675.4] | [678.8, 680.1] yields 676.94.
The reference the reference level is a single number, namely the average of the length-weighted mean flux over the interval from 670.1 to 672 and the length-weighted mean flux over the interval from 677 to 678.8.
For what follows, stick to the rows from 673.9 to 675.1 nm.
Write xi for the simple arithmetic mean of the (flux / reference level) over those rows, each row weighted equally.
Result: 0.98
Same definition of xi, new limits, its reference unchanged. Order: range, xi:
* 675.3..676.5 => 0.97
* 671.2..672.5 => 0.98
